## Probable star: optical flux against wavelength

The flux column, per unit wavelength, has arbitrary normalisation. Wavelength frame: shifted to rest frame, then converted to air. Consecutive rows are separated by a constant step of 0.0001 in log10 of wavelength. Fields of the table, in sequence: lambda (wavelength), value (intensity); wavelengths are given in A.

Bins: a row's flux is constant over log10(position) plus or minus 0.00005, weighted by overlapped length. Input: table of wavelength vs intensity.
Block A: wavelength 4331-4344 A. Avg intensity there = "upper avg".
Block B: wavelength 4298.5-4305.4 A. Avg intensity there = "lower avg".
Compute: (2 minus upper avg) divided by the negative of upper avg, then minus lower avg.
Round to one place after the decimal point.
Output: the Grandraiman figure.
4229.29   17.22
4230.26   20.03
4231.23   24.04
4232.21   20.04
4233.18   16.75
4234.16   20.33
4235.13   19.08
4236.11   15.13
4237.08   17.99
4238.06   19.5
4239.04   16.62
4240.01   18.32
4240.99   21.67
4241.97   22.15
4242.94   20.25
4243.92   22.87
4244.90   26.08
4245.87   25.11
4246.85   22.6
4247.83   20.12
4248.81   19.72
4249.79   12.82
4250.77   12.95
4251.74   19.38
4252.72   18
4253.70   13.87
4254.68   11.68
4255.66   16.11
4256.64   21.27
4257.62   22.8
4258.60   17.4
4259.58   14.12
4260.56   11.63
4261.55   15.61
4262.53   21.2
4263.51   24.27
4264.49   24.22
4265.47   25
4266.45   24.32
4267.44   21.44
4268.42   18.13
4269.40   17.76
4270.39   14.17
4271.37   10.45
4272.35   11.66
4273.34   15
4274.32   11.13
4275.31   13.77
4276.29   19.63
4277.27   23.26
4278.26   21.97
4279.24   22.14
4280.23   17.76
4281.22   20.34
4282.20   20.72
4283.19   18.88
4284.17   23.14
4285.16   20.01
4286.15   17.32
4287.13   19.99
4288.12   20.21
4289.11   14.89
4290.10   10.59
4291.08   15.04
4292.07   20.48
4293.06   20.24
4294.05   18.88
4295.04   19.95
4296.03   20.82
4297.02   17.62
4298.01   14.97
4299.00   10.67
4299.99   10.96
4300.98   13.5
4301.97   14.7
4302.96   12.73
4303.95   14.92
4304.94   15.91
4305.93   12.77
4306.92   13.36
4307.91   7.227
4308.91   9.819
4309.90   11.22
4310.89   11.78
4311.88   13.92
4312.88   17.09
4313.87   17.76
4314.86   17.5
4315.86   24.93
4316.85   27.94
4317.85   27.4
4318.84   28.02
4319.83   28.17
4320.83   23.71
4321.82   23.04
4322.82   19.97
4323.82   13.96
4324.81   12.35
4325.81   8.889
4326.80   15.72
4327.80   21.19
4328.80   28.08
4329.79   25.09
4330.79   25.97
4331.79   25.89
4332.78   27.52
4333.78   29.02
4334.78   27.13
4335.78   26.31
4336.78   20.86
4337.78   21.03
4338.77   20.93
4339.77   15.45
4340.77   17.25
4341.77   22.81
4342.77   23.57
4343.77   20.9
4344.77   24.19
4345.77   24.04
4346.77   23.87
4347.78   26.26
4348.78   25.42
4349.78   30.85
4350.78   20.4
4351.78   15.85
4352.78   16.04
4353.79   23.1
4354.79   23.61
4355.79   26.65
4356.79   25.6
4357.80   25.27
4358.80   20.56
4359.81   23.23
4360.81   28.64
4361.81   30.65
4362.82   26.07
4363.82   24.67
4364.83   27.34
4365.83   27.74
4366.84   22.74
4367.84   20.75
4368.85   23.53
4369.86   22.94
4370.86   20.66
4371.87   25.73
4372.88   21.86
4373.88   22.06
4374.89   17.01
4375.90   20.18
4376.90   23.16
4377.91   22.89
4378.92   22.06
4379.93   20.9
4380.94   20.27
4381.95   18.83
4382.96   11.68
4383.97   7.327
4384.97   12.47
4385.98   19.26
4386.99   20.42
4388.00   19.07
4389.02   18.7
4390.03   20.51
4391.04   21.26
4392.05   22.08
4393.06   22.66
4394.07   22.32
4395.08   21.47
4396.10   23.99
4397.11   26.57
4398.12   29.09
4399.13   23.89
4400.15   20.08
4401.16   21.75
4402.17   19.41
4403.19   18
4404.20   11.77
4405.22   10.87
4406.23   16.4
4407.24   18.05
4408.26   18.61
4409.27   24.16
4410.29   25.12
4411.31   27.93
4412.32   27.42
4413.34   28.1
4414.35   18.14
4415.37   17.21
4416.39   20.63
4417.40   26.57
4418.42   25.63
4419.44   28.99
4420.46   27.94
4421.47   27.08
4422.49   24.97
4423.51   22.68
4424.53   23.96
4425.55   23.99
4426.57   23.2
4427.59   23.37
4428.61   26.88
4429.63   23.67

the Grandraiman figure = -12.4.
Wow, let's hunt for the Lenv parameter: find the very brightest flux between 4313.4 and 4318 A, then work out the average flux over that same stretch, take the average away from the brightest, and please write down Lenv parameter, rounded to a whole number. 5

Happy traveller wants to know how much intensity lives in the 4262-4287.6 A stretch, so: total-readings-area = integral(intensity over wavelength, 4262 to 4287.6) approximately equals 490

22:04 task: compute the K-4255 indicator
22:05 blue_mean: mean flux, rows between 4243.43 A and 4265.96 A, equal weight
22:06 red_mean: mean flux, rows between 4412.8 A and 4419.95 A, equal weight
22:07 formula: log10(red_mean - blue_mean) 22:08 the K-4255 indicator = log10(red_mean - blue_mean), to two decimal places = 0.66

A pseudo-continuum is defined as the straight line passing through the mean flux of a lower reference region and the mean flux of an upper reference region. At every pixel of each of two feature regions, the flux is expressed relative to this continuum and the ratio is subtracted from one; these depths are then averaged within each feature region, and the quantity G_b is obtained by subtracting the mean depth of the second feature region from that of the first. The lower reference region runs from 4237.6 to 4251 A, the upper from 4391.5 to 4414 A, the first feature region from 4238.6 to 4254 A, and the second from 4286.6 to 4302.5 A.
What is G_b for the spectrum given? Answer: -0.17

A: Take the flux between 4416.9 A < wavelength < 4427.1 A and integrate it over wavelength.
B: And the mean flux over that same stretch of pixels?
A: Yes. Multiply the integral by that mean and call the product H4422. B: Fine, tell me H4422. 6621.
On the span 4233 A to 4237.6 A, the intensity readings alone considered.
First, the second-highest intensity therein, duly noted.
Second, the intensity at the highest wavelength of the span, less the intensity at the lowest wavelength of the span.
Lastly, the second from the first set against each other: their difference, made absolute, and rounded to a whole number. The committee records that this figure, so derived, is 18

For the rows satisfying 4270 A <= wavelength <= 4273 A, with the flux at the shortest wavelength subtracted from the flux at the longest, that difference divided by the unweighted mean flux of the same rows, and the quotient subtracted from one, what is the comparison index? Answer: 1.2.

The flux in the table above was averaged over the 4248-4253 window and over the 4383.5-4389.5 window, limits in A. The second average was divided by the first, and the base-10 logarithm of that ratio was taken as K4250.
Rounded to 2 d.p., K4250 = -0.01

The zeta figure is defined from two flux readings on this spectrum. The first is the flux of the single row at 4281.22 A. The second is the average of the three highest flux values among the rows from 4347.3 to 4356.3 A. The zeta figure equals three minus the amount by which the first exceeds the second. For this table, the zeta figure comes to 11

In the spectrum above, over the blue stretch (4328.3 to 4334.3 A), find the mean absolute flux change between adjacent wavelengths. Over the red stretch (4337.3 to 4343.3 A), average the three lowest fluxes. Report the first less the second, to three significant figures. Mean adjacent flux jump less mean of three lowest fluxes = -16.5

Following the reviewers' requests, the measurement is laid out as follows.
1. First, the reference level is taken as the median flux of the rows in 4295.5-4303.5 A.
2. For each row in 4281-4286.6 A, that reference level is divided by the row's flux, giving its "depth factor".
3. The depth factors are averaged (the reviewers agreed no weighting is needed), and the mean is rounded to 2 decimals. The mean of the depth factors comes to 0.71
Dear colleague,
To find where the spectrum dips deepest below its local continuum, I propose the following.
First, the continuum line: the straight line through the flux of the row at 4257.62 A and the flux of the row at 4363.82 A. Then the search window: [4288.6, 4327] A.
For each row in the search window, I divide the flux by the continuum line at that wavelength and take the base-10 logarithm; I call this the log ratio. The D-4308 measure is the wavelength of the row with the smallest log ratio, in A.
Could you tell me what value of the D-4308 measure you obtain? 4307.91 A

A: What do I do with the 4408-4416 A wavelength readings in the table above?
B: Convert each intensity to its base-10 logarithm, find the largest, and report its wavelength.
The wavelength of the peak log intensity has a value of 4413.34 A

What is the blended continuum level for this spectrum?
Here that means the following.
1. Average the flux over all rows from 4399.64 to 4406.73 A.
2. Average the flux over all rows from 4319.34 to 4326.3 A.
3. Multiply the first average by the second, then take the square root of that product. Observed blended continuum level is 18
